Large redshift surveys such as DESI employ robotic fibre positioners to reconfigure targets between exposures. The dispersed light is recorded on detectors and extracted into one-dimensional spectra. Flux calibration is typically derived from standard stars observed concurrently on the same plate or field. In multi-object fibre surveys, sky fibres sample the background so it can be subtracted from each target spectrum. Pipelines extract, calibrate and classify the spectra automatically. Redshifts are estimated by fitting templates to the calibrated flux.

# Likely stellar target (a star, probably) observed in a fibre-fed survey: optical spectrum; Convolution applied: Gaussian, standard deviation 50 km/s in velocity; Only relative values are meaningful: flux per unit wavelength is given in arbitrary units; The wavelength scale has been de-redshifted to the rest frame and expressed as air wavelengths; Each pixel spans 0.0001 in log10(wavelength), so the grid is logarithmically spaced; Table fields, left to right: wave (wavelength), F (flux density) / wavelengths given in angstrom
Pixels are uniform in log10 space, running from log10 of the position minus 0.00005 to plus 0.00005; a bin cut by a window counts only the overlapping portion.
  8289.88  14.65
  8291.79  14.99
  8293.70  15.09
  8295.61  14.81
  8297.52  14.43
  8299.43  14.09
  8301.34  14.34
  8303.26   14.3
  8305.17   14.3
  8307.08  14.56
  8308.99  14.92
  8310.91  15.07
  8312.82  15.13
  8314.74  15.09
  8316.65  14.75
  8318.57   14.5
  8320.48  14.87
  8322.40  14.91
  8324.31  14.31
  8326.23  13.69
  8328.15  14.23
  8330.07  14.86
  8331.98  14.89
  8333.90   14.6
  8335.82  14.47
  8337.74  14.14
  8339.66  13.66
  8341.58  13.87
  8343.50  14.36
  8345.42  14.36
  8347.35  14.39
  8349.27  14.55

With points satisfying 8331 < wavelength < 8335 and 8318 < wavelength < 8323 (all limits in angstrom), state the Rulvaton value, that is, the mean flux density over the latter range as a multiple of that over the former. 1.001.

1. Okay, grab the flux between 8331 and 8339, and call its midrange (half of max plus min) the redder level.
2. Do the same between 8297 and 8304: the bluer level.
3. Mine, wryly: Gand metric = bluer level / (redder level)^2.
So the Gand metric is 0.0677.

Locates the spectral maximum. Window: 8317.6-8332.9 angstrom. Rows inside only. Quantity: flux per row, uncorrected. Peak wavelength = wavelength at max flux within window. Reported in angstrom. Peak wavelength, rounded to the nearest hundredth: 8322.40 angstrom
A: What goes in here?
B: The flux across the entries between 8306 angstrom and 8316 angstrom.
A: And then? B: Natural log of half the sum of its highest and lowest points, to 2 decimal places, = 2.70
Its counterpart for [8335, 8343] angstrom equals 2.64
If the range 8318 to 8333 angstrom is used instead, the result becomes 2.66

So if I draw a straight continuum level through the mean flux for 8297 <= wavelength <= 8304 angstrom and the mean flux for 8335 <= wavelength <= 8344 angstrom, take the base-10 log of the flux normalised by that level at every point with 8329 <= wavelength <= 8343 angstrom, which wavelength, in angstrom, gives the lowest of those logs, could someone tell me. 8339.66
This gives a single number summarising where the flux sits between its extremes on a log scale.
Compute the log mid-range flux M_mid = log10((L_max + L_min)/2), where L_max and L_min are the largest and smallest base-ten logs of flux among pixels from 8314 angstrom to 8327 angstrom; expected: 0.0635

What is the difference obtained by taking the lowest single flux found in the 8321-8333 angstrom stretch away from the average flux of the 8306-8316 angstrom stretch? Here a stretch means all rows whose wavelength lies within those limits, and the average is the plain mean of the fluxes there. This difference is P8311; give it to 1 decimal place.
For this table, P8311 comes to 1.3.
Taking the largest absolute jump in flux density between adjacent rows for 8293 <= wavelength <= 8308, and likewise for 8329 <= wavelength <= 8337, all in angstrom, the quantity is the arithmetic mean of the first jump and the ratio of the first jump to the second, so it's 0.85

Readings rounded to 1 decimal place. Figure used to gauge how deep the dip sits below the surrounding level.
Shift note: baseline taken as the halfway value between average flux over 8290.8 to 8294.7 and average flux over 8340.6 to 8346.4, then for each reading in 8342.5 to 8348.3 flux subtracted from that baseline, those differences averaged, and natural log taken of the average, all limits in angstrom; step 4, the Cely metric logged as -1.4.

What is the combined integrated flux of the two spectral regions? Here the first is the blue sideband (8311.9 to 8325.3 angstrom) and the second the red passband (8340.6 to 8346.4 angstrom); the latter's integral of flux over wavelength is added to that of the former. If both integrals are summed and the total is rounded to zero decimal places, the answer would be 280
